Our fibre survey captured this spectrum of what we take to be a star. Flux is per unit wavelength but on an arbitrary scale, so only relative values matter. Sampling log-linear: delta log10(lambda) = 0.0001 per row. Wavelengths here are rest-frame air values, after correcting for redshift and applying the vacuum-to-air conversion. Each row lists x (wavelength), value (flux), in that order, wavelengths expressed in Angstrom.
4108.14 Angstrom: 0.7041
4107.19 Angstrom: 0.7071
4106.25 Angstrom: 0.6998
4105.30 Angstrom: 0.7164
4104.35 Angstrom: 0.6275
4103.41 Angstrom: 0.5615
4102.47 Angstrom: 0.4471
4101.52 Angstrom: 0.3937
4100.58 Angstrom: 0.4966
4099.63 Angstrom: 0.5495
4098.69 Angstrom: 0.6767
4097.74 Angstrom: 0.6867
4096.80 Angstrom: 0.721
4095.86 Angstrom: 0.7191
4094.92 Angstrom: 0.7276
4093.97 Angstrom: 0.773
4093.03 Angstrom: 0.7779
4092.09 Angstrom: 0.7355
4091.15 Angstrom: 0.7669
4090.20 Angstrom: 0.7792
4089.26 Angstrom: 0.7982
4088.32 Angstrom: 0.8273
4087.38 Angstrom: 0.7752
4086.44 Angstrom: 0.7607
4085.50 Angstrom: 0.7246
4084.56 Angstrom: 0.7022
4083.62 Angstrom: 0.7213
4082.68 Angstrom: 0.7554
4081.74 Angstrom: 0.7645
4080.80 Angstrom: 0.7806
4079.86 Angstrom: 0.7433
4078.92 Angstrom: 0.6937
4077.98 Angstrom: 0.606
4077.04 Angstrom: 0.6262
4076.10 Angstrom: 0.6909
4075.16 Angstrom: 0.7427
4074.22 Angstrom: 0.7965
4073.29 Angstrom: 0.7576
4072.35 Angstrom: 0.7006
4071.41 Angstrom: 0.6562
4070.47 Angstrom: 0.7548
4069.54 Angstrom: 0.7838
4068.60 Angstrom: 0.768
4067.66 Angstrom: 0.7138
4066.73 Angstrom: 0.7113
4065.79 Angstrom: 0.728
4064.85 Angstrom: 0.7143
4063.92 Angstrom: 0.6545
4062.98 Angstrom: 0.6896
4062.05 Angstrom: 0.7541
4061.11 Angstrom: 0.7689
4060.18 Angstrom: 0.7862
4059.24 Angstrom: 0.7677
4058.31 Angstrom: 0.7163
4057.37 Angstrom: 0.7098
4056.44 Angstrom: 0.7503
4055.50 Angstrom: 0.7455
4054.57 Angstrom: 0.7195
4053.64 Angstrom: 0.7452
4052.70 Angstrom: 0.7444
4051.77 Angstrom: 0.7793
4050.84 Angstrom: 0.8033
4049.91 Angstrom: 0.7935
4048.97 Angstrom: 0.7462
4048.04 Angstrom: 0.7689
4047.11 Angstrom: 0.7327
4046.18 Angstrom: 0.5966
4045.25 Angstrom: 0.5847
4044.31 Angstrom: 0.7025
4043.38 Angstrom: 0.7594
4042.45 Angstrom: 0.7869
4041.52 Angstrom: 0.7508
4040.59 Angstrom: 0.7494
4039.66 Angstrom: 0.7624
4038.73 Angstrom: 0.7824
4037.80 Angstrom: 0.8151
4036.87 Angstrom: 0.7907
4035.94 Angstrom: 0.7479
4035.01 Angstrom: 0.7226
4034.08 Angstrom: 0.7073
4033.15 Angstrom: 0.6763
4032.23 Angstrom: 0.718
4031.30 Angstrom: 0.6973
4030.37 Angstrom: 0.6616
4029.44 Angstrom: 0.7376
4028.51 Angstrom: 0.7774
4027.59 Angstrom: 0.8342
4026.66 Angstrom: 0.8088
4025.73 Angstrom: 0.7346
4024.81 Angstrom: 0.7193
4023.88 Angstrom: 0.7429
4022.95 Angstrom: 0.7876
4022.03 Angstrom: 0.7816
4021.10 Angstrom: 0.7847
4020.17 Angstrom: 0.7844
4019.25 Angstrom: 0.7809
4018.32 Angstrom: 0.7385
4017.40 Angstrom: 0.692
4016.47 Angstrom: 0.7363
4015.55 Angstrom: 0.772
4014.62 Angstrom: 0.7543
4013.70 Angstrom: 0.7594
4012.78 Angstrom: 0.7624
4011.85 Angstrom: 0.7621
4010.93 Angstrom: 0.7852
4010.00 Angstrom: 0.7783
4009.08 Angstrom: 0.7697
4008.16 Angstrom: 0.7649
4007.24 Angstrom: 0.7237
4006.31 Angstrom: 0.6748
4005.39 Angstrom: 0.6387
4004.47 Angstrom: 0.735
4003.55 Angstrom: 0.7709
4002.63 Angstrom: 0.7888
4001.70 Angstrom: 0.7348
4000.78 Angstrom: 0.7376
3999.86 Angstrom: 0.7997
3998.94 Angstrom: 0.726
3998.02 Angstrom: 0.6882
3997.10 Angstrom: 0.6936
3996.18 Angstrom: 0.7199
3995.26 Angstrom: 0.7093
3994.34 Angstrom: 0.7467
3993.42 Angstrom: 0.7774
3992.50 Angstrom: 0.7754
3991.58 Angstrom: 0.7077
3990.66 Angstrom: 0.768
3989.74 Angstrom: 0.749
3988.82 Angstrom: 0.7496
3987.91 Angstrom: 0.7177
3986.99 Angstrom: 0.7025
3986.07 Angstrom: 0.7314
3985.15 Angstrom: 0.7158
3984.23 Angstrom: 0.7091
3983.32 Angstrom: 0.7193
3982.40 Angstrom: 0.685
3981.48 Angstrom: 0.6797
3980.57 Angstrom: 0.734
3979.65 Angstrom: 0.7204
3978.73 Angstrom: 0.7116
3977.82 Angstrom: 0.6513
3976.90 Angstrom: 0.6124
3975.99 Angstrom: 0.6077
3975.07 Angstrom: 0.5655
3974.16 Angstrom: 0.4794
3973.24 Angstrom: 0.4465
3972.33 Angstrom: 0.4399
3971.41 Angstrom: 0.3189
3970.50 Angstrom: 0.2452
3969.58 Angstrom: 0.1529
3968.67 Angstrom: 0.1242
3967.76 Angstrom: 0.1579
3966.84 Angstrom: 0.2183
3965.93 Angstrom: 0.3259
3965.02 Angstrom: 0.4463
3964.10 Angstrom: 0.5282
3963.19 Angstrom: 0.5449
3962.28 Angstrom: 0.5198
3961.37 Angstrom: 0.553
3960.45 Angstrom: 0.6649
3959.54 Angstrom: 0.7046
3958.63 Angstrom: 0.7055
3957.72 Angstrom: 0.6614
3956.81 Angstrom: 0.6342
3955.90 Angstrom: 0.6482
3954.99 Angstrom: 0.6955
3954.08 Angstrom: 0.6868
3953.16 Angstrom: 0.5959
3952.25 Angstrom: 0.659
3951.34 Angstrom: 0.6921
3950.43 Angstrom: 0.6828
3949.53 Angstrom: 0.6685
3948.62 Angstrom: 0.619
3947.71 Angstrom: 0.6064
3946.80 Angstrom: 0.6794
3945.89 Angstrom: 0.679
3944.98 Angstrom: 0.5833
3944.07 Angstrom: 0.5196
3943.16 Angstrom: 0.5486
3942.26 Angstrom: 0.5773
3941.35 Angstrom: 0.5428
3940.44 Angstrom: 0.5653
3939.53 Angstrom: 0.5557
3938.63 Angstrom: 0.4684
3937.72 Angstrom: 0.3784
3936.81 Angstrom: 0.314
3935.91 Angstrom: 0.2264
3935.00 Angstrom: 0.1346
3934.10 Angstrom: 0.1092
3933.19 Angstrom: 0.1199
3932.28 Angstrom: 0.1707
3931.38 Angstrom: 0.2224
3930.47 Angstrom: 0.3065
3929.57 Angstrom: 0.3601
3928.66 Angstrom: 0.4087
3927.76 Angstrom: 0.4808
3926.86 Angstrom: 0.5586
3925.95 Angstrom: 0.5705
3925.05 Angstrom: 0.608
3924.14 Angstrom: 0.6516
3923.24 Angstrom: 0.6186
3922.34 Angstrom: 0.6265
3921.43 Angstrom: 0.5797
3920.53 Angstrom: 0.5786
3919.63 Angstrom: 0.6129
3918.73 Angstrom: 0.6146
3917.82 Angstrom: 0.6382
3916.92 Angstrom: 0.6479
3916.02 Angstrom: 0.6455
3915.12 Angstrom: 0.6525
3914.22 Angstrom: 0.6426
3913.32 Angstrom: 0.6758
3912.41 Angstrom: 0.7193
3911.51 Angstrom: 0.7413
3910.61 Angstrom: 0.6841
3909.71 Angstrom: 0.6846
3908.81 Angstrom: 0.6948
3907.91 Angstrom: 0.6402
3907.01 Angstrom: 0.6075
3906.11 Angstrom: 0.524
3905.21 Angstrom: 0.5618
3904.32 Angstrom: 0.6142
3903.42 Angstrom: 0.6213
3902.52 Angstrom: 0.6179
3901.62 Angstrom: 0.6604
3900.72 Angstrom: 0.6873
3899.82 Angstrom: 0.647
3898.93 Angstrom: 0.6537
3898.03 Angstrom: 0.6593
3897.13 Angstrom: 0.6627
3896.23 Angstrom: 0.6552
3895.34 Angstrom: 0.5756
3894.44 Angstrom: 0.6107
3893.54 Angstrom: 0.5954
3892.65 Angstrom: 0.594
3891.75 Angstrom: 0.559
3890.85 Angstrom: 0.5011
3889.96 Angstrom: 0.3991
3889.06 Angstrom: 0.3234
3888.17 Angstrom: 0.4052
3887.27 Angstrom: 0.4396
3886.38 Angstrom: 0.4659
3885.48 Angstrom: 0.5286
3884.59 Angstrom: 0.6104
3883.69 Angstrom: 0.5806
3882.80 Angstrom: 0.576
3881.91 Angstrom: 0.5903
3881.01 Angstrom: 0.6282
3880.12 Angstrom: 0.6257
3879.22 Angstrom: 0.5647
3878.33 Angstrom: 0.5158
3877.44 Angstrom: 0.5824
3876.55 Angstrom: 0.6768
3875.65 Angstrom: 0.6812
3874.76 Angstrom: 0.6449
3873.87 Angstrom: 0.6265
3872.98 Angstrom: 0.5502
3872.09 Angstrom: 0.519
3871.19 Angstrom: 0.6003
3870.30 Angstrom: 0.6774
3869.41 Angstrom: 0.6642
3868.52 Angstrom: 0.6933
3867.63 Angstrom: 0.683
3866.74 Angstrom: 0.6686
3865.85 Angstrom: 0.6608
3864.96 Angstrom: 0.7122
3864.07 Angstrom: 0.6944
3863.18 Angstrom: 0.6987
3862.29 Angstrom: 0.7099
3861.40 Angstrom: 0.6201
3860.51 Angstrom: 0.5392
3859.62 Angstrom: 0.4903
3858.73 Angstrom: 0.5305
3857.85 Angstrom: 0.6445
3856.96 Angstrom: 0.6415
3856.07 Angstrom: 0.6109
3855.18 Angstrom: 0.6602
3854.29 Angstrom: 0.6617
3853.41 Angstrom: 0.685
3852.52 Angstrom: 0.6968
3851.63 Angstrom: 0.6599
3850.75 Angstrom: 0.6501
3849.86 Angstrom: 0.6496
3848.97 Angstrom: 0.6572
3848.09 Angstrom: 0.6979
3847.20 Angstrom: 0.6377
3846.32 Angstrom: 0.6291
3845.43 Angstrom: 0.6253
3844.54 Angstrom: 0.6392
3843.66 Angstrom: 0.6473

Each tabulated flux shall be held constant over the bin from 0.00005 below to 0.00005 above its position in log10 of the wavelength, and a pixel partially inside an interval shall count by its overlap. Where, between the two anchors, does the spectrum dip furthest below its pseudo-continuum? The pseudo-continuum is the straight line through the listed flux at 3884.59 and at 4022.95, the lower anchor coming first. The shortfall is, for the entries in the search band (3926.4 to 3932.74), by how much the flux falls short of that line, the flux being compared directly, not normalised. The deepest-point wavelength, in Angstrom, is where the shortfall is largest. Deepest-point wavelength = 3932.28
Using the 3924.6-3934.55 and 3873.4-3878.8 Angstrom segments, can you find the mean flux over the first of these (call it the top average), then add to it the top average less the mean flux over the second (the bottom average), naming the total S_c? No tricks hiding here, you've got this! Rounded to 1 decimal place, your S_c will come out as 0.1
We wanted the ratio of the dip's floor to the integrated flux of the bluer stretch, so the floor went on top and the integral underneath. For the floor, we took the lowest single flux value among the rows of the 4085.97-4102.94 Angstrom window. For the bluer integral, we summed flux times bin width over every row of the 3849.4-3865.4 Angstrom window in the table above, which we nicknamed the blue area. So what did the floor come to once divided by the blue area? 0.038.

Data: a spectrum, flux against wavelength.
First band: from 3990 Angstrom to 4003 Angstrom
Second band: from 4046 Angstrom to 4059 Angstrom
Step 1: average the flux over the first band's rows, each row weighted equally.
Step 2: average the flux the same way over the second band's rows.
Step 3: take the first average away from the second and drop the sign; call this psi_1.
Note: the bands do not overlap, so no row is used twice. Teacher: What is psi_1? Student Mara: 0.00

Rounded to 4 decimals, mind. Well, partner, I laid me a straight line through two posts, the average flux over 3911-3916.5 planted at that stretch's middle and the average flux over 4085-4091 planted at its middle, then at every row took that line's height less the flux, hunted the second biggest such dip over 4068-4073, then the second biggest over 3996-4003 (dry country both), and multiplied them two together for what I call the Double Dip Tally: 0.0022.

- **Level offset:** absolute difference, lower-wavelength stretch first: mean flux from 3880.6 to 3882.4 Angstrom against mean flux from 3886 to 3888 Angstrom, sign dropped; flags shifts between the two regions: 0.16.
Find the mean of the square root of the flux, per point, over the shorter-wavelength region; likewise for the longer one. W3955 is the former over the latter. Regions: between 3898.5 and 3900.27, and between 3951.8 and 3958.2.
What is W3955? 1.00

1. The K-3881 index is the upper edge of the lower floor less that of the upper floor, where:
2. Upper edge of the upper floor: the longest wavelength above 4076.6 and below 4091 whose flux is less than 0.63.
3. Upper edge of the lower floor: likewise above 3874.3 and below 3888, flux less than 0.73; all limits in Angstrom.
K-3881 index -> -190.7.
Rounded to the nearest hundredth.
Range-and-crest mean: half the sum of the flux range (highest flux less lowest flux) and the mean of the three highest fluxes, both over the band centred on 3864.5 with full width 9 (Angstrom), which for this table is 0.44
